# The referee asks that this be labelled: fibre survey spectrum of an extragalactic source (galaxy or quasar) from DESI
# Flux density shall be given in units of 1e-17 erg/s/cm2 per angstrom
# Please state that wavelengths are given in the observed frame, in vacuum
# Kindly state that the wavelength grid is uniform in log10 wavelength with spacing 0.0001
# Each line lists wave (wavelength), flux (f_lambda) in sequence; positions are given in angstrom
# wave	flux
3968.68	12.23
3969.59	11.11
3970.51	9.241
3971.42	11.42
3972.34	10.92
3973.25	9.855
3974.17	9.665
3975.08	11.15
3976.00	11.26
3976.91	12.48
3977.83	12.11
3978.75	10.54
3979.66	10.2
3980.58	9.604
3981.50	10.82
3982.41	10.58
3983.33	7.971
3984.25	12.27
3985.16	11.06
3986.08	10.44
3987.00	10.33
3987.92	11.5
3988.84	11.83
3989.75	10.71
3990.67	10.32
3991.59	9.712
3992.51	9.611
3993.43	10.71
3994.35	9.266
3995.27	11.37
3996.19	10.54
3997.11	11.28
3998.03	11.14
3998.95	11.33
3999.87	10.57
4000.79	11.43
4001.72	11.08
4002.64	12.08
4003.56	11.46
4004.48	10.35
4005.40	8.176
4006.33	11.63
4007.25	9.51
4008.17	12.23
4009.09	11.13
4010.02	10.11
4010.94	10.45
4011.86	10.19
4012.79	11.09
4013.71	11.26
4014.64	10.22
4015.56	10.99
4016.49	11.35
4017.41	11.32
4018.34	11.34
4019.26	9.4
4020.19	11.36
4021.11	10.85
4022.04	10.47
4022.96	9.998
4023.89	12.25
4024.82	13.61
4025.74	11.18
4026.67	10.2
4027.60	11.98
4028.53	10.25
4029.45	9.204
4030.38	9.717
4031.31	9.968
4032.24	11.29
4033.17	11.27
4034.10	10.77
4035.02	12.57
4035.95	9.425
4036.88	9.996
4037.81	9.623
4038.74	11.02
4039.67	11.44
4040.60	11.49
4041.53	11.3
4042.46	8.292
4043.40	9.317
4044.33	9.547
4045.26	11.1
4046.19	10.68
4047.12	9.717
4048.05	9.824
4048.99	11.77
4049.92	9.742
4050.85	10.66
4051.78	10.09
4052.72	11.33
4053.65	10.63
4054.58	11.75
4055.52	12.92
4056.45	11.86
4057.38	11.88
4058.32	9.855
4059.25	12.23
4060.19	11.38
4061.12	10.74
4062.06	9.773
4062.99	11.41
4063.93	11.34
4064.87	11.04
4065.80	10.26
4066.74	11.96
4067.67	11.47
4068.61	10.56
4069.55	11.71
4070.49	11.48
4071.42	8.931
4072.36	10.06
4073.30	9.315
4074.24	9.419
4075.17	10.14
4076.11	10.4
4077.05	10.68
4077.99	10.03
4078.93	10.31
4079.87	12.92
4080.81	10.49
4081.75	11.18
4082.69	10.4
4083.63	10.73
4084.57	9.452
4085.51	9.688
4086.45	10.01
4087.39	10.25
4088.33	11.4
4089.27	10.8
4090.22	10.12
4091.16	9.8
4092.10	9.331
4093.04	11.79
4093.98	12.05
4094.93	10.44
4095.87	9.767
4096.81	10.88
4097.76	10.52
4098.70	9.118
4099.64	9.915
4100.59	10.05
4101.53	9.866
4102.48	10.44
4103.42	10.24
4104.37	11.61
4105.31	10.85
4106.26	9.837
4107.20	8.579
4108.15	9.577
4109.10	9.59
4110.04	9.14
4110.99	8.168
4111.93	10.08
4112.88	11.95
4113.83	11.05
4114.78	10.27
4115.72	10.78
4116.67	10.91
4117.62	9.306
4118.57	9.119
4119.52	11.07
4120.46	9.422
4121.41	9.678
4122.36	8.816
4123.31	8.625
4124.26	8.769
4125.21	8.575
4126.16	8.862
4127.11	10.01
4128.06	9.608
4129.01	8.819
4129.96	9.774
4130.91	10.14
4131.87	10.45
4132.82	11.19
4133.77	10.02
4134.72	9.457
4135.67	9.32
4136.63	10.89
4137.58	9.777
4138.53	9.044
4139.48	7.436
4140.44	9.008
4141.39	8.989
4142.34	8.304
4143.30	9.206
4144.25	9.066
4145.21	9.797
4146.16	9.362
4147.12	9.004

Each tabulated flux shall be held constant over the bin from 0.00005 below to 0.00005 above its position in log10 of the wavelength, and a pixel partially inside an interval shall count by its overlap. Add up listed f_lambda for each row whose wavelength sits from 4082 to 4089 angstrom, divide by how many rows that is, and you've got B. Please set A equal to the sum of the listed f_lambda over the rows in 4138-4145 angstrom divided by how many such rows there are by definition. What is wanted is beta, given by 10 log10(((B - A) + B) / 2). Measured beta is 7.72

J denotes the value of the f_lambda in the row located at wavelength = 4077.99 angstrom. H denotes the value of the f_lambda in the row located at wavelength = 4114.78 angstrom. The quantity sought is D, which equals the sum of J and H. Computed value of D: 20.3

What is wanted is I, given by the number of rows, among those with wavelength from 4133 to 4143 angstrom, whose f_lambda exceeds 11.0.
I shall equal 0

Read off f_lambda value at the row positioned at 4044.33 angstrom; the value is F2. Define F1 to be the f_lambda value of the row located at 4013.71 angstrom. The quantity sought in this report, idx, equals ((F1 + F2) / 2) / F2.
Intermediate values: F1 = 11.26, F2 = 9.547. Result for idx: 1.09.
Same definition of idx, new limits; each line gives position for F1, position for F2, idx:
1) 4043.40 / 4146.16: 1.00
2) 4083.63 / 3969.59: 0.98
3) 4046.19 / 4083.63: 1.00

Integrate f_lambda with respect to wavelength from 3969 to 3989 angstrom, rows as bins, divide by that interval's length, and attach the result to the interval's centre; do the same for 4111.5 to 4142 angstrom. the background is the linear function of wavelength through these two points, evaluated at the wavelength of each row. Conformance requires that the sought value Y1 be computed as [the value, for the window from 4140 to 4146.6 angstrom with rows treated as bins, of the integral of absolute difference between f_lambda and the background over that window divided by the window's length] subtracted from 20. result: 19.4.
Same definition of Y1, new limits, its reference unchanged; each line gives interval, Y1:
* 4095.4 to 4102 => 19.6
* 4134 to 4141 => 19.3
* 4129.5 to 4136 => 19.5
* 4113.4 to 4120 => 19.1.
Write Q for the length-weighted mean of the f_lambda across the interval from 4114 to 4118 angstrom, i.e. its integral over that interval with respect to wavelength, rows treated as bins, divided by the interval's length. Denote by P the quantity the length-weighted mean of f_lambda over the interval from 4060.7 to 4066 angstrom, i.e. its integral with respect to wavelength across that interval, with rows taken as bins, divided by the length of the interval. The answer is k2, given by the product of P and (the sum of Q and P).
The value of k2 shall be 228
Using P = 10.8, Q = 10.4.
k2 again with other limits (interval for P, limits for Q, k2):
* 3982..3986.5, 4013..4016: 223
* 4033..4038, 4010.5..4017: 228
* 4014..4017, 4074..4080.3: 234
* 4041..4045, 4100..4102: 191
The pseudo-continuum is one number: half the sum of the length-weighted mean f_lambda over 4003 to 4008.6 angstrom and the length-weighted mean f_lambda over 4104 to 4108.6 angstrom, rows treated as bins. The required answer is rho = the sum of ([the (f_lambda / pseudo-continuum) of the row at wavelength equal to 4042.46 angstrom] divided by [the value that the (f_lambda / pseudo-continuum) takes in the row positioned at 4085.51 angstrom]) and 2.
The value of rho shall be 2.86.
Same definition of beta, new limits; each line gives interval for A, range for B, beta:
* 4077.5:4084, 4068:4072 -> 7.19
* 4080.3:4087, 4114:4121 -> 6.98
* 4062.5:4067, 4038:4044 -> 6.88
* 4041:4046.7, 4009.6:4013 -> 7.36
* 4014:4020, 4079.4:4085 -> 7.39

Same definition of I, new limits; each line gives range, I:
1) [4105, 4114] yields 2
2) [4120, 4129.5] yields 0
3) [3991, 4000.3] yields 4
